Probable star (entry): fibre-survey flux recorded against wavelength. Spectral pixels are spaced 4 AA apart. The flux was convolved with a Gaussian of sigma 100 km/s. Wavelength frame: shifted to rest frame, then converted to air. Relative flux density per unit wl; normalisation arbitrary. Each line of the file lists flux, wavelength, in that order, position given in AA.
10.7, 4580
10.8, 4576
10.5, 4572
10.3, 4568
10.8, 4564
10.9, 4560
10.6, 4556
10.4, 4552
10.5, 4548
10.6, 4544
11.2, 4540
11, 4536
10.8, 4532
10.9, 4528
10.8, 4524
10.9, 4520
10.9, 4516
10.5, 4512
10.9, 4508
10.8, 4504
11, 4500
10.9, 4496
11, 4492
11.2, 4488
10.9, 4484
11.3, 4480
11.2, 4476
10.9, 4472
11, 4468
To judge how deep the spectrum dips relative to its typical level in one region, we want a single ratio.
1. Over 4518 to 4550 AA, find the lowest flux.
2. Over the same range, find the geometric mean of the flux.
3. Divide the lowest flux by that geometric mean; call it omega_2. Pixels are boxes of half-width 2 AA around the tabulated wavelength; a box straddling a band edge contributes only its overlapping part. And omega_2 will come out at 0.969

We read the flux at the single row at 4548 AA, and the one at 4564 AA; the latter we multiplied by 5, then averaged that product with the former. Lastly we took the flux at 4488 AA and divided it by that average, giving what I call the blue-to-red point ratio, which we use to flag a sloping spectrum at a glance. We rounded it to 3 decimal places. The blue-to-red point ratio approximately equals 0.347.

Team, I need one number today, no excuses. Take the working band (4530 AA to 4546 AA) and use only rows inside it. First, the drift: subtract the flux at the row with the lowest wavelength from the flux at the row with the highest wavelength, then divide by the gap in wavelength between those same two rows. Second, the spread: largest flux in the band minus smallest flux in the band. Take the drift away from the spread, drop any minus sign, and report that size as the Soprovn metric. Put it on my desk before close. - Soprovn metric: 0.62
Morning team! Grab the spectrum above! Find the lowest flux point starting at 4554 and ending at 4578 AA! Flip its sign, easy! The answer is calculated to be -10.3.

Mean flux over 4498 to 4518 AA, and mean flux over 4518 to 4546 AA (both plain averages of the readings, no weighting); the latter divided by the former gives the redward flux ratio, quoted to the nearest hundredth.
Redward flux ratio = 1.01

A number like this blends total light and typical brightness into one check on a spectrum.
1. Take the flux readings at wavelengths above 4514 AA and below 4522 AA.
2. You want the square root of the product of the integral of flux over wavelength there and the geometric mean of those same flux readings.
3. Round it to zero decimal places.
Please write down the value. 31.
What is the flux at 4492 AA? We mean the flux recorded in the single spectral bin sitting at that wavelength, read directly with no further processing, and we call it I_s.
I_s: 11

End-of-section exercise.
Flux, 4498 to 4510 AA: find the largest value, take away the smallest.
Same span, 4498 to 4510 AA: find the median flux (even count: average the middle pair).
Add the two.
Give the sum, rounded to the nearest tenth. 11.1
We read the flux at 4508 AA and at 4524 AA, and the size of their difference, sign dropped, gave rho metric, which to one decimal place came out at 0.1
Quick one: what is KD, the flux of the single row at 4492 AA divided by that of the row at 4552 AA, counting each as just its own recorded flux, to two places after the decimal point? 1.06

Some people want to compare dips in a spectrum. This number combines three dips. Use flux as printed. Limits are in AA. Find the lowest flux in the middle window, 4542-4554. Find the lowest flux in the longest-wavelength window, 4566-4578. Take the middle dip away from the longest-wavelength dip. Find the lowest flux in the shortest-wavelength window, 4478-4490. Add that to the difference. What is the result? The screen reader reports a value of 10.8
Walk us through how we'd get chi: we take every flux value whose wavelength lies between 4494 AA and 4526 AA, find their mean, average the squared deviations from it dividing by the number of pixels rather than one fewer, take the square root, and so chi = 0.14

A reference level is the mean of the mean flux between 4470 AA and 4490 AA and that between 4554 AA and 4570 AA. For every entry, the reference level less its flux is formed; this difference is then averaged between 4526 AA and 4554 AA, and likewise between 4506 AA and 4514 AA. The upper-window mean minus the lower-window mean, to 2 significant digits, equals -0.071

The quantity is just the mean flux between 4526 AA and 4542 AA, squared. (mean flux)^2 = 120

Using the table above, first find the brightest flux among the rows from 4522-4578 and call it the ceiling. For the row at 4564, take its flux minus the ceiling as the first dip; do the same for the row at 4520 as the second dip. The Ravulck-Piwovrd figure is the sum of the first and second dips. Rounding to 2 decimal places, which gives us -0.70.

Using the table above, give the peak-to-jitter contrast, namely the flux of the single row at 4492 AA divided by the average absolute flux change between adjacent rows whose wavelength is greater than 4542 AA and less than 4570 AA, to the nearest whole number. 51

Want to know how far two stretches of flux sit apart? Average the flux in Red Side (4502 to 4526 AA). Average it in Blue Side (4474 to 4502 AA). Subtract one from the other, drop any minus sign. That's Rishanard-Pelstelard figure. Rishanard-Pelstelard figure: 0.27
